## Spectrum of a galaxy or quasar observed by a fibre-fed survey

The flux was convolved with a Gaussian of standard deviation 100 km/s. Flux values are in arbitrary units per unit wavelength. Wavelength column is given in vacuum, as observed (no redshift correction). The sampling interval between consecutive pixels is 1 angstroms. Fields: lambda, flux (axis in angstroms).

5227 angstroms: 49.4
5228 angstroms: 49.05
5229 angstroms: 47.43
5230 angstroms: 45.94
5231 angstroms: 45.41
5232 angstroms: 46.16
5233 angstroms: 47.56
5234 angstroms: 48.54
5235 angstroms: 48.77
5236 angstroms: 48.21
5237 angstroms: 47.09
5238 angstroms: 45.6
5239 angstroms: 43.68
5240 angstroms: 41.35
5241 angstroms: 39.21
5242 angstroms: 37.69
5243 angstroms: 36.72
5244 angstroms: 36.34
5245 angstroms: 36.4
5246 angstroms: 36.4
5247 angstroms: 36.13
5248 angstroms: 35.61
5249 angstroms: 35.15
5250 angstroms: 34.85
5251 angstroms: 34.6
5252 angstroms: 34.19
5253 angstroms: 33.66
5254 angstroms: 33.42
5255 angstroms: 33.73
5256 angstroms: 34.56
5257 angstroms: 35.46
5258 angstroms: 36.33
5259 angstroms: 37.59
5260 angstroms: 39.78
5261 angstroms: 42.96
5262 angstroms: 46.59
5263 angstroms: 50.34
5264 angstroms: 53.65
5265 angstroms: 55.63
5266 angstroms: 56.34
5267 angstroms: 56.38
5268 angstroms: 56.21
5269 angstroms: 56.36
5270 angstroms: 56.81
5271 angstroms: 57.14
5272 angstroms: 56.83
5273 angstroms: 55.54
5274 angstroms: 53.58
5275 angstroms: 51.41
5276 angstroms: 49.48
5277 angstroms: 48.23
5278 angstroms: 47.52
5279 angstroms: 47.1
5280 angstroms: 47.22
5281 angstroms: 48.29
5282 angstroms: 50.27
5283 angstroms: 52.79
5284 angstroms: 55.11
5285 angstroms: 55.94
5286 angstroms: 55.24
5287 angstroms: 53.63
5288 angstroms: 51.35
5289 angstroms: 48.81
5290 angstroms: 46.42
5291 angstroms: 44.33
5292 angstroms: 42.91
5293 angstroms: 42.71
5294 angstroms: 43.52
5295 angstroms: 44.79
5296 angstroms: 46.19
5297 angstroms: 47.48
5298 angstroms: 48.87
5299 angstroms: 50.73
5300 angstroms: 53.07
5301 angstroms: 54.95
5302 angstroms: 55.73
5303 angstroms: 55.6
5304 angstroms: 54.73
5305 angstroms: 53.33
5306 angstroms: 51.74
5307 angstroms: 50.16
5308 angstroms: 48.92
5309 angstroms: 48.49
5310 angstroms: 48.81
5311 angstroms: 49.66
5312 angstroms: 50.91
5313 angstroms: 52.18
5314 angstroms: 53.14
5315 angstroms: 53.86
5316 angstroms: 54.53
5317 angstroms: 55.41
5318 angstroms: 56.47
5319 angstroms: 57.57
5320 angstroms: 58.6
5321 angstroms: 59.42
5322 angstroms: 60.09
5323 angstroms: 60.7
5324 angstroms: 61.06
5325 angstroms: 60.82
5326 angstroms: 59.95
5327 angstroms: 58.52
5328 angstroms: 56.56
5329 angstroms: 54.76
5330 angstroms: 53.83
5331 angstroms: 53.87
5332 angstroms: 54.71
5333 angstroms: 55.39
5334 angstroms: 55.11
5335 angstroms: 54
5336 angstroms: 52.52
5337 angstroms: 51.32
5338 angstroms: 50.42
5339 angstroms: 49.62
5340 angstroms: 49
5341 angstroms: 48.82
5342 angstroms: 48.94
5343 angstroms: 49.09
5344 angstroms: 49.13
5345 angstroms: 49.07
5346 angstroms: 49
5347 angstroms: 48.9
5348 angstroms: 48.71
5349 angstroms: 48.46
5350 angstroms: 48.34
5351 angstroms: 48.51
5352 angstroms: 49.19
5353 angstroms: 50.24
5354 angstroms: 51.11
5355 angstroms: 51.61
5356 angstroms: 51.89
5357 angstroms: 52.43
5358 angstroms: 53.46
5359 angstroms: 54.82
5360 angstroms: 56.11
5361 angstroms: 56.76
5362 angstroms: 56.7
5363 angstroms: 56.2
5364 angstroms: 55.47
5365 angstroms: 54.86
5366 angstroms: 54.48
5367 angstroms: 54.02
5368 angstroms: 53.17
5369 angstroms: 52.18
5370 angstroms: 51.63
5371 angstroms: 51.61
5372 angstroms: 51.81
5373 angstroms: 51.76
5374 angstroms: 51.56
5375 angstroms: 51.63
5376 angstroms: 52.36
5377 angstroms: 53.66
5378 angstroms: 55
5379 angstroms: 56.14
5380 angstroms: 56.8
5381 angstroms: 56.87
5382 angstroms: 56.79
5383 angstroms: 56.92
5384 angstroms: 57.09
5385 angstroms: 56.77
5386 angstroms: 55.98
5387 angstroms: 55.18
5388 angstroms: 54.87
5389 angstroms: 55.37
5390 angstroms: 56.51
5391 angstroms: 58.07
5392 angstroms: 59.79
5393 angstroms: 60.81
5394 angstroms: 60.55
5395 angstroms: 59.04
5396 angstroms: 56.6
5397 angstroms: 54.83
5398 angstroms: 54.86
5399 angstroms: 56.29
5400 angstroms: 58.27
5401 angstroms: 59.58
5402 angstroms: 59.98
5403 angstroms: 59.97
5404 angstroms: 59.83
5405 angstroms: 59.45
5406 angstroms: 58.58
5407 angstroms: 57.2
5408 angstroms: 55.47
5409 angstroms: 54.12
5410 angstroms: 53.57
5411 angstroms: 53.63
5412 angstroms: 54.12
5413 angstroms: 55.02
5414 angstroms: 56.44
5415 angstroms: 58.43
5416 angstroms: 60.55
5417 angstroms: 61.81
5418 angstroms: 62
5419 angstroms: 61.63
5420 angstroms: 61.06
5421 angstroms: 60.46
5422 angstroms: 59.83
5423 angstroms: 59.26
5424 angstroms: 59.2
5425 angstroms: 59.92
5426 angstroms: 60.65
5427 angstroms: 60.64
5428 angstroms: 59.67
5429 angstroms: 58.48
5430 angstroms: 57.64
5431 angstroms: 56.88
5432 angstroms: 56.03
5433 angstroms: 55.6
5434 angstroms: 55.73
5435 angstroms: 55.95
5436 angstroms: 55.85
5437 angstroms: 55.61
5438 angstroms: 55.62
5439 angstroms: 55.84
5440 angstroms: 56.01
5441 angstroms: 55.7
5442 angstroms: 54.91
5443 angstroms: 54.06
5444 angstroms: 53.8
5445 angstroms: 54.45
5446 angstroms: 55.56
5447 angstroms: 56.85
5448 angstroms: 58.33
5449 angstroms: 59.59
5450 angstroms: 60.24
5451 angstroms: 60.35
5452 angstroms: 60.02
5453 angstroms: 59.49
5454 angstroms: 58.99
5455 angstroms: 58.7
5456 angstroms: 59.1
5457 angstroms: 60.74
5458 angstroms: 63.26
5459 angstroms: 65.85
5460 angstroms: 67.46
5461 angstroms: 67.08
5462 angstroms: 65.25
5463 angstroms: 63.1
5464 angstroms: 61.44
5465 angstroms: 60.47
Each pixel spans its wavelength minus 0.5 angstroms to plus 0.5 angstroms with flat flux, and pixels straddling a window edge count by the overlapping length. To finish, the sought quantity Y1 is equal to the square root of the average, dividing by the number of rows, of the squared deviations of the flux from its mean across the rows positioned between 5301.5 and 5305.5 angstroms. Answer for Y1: 1.0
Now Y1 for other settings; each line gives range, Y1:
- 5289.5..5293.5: 1.5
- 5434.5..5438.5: 0.1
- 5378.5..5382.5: 0.3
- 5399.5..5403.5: 0.7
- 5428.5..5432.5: 0.9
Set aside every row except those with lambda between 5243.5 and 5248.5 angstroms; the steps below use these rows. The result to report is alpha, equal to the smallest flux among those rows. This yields 35.61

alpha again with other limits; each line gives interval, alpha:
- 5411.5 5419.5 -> 54.12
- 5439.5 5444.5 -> 53.8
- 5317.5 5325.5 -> 56.47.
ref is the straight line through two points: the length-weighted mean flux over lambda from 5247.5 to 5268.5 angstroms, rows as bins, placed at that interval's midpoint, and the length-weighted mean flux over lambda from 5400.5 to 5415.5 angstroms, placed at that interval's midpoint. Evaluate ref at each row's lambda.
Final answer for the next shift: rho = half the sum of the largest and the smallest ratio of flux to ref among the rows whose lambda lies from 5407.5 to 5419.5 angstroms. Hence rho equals 1.00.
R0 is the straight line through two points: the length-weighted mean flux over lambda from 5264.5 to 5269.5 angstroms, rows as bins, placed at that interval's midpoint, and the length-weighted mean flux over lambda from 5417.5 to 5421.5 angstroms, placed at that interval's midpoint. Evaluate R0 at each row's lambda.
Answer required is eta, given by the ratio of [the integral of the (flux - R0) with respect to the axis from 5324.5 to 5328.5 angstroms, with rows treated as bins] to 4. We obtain 1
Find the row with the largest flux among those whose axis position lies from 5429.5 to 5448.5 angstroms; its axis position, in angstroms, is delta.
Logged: 5448 angstroms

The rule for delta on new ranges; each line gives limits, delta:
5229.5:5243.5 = 5235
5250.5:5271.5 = 5271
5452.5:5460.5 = 5460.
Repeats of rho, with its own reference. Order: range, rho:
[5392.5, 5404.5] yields 1.04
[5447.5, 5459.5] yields 1.00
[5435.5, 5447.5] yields 0.91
